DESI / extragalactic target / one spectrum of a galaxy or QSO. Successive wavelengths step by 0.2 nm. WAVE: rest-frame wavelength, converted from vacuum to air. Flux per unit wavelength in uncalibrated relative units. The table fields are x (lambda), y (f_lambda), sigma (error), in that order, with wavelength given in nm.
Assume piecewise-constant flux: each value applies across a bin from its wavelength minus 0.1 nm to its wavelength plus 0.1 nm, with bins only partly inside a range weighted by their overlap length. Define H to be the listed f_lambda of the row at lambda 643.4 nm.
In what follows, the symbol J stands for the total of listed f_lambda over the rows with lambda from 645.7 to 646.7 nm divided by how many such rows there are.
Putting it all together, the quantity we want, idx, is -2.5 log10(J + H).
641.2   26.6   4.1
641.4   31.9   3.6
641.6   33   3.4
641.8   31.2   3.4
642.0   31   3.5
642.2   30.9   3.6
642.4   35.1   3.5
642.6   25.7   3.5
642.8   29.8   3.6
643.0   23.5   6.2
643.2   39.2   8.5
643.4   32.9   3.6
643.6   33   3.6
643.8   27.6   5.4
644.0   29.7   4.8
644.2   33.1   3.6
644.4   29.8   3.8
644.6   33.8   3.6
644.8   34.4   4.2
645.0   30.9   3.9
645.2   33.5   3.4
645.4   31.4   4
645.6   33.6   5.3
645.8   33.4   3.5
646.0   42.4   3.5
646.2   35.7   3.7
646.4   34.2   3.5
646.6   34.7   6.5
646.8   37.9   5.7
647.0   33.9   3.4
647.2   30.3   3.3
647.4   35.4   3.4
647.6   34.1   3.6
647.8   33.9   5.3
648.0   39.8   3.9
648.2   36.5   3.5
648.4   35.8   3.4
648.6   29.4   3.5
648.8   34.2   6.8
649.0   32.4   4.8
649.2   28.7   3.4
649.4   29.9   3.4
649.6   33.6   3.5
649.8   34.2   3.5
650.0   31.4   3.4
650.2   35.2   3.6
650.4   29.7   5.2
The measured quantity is -4.597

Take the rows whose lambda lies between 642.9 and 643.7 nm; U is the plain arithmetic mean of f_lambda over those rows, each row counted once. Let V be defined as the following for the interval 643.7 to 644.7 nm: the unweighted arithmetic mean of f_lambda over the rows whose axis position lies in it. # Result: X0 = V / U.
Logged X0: 0.96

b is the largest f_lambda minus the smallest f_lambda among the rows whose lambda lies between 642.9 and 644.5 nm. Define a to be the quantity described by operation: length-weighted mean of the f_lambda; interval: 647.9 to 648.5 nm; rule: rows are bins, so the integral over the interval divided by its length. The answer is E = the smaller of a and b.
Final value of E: 16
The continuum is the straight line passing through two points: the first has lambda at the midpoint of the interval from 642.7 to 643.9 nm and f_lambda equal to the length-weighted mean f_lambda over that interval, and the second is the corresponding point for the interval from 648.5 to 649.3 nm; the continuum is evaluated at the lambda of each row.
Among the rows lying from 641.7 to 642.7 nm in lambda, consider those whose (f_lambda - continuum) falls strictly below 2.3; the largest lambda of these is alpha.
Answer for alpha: 642.6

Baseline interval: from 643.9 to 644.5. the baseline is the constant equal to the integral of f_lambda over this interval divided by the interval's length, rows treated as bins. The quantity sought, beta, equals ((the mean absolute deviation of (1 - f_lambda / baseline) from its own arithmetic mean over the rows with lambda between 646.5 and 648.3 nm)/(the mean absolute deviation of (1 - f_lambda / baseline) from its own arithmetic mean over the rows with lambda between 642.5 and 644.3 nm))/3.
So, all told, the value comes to 0.18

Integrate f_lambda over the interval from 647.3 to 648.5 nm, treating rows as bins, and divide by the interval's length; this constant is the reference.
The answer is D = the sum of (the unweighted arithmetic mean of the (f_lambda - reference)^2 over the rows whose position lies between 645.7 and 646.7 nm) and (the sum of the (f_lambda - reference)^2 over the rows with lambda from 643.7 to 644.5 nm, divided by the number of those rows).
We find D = 49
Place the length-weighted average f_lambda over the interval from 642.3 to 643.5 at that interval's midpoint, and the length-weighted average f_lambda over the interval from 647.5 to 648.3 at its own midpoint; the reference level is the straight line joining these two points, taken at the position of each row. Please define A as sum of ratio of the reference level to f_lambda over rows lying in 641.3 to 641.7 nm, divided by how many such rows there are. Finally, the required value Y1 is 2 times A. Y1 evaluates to 1.83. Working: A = 0.91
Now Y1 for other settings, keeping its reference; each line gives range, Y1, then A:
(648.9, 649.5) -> 2.47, 1.24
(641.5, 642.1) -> 1.89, 0.94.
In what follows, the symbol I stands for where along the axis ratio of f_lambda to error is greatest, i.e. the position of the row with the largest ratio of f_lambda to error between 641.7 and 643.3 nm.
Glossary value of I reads 642.4 nm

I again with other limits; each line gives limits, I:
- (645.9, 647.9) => 646.0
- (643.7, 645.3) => 645.2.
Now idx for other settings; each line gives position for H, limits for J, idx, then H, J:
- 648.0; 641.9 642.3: -4.624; 39.8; 31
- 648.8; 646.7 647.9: -4.588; 34.2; 34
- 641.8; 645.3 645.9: -4.515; 31.2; 33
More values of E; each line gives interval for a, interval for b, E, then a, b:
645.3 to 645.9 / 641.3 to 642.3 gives 2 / 32.8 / 2.1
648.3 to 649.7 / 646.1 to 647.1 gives 4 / 32.0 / 4.0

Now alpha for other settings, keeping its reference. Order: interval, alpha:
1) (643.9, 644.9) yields 644.4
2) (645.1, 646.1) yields 645.4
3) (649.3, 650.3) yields 650.0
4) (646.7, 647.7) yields 647.2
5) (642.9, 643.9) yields 643.8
